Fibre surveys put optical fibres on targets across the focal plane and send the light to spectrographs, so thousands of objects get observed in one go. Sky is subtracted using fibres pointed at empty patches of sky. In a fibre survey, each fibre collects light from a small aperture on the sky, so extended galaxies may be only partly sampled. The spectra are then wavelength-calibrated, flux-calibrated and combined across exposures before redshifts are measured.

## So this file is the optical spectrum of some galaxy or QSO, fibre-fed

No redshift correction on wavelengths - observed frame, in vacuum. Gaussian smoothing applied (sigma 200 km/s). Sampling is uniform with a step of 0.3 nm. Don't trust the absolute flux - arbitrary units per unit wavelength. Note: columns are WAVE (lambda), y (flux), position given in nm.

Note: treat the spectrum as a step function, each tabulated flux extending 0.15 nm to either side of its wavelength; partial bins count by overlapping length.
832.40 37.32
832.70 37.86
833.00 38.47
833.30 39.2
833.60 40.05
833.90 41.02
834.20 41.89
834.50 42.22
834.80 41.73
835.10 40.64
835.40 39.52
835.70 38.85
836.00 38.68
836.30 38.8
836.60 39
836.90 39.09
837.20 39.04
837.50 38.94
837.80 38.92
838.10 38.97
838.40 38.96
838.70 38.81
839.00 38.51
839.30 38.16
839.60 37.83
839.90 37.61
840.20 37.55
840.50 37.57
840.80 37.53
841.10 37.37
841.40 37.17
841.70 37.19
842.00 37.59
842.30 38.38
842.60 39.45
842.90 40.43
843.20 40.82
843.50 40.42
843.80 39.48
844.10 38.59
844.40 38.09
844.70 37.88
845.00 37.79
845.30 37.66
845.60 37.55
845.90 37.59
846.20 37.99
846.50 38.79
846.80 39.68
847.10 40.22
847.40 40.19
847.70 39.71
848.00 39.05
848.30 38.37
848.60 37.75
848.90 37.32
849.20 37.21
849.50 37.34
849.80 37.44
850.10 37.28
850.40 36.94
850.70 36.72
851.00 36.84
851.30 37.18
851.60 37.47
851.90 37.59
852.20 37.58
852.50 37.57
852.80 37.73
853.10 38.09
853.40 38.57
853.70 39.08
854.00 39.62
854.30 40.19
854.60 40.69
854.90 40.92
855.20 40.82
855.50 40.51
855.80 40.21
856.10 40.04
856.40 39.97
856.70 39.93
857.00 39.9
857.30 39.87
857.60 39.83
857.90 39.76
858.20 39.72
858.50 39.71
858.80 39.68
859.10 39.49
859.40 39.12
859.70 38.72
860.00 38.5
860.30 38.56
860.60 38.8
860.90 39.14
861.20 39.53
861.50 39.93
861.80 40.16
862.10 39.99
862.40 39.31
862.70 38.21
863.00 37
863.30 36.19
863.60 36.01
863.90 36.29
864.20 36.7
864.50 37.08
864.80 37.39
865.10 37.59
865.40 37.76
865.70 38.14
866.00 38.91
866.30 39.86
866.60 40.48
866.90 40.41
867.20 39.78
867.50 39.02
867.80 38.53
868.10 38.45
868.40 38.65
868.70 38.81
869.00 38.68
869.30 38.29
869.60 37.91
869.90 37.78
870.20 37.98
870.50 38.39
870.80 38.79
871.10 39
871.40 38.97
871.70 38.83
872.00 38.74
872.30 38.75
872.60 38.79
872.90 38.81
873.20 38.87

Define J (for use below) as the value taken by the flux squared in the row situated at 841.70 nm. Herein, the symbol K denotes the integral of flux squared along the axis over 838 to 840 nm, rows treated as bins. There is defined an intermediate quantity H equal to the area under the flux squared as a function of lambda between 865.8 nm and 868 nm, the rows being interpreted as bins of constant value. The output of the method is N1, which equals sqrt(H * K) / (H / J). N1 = 1282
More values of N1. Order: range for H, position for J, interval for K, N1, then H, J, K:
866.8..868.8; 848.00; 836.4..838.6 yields 1596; 3053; 1525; 3343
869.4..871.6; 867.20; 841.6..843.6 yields 1541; 3246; 1582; 3077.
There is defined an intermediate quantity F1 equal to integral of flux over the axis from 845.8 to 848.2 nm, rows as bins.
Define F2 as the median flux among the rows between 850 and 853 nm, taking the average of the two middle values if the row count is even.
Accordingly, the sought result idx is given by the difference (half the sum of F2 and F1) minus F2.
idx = 28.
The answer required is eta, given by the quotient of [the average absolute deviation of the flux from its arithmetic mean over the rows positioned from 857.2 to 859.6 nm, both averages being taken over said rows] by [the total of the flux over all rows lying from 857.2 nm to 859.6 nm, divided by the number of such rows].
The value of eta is 0.004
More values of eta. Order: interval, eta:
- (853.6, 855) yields 0.015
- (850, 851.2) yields 0.005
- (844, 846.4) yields 0.007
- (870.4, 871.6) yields 0.005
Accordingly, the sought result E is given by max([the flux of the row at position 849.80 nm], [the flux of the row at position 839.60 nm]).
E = 37.8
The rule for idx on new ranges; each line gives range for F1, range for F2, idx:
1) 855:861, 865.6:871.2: 100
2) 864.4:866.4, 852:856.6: 18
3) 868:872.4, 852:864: 65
